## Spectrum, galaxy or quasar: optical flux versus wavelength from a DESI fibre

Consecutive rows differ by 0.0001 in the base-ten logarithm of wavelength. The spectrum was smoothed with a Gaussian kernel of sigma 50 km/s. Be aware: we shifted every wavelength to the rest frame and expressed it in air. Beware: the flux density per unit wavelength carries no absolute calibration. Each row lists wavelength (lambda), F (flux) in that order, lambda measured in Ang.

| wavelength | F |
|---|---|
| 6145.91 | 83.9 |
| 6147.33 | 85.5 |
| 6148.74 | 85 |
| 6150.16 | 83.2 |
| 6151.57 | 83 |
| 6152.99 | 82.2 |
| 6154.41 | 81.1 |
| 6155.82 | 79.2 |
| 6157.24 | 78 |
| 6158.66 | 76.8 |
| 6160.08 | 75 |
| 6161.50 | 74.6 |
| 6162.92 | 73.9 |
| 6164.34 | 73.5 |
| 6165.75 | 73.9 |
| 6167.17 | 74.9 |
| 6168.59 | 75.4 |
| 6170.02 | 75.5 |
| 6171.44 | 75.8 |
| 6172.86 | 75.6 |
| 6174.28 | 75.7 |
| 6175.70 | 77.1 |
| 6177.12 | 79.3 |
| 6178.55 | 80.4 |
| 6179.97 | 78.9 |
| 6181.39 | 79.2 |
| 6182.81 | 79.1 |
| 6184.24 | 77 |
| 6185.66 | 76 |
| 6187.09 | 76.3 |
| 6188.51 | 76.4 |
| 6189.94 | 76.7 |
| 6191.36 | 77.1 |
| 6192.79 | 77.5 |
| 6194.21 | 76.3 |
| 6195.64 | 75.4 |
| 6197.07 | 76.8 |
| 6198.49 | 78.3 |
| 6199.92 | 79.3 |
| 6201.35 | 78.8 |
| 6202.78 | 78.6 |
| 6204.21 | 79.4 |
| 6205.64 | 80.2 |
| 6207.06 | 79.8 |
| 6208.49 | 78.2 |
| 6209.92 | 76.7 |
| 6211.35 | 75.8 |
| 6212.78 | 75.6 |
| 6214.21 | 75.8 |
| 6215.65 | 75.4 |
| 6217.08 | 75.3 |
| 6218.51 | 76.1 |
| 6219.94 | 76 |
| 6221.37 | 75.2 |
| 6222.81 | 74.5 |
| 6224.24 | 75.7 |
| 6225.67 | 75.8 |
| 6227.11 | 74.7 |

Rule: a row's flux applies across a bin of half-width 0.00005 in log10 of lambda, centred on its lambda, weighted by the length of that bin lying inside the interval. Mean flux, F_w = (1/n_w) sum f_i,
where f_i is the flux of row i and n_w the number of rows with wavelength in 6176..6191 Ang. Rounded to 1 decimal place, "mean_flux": 77.9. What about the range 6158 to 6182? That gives 76.2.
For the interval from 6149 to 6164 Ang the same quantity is 78.7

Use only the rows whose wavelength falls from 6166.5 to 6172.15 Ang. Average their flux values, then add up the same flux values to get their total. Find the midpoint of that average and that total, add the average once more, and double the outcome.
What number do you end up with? 528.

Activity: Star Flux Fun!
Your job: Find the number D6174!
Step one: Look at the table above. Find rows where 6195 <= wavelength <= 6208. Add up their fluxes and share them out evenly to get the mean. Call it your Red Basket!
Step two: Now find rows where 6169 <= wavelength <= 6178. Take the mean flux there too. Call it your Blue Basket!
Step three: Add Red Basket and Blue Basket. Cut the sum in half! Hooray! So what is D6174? 77.5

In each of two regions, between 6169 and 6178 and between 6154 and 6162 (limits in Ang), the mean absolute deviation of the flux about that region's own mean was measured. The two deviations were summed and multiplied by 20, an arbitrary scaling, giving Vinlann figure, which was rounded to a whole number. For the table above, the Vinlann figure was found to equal 62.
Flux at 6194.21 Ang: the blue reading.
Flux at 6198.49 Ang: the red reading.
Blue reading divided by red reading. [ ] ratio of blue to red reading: 0.97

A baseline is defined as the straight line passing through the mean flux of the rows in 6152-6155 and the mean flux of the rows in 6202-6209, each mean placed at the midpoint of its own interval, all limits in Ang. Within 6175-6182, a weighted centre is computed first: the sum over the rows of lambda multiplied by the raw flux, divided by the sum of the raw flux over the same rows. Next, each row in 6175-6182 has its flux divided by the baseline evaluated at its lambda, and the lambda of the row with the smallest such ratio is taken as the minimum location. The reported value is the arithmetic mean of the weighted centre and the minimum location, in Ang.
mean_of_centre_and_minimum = 6177.1 Ang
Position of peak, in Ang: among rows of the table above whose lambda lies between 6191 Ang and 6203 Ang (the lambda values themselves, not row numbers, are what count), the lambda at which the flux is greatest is 6199.92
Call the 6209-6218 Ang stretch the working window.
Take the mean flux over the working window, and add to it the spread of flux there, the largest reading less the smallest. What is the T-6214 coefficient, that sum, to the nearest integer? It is 77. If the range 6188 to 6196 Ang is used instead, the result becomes 79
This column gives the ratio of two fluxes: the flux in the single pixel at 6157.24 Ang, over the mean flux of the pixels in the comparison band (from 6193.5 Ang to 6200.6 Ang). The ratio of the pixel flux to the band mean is 1.01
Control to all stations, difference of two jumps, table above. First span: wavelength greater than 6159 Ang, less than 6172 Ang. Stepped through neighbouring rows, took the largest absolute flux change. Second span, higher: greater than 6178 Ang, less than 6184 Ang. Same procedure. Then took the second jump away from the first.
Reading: -0.50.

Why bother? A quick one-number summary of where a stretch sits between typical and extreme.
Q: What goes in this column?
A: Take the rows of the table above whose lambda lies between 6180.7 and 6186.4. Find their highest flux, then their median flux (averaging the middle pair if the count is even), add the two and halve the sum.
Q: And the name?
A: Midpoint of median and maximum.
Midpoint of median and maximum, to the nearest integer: 79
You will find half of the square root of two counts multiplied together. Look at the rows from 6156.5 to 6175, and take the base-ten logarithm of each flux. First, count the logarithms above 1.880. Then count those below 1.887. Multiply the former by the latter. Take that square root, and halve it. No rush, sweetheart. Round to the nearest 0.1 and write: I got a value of 2.4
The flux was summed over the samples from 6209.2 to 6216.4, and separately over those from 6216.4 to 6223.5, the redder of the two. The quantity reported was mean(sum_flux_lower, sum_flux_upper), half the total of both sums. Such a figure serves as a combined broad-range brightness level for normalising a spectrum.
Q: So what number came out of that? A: 378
